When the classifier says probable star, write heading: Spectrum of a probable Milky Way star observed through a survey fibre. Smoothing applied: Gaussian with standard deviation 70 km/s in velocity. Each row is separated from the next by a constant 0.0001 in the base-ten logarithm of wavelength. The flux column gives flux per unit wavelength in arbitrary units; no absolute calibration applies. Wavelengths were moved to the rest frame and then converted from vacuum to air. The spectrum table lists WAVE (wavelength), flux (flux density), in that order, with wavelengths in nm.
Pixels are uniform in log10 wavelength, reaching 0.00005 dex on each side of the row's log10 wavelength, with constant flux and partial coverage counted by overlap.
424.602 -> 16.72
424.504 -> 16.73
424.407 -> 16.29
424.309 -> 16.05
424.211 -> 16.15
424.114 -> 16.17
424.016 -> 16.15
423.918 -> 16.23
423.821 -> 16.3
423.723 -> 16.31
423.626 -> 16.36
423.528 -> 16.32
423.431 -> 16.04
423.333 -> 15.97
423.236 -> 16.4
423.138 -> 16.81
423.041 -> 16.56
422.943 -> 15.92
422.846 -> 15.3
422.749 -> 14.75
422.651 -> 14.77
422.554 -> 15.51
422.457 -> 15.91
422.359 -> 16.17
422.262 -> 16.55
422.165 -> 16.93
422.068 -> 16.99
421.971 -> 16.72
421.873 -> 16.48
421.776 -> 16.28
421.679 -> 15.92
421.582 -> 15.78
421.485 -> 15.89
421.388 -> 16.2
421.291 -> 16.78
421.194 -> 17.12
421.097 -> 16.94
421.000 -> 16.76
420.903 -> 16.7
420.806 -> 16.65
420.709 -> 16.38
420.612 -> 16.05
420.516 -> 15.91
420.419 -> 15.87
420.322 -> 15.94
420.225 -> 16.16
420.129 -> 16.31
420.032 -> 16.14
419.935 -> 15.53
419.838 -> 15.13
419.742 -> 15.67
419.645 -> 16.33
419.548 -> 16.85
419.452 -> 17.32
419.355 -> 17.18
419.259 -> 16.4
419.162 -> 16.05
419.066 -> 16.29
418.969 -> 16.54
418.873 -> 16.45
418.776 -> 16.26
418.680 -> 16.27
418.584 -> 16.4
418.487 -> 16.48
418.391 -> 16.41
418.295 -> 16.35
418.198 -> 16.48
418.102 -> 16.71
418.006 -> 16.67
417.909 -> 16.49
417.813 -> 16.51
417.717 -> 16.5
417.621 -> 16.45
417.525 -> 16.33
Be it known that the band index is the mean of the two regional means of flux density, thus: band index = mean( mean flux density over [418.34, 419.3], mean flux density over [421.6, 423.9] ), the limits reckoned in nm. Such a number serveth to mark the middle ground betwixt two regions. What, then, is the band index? 16.2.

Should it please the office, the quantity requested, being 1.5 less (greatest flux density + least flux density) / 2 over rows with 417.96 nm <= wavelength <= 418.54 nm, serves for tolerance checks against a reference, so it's -15.0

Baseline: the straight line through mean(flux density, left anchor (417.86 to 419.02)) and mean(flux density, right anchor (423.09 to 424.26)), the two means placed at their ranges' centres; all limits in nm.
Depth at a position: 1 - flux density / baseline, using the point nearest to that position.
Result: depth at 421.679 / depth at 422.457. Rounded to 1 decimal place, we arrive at 1.0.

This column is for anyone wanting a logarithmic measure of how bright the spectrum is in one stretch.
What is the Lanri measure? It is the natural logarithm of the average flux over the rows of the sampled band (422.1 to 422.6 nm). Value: 2.79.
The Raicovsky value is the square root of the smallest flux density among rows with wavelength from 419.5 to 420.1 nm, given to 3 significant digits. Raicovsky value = 3.89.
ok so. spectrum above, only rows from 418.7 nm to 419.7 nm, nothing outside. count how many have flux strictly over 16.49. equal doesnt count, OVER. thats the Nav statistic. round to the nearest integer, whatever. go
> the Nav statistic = 4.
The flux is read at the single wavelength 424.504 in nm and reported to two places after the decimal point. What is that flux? 16.73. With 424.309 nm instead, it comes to 16.05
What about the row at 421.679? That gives 15.92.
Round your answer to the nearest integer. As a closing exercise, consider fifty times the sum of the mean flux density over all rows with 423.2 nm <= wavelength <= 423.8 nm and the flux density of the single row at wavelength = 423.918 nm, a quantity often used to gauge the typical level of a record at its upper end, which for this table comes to 1623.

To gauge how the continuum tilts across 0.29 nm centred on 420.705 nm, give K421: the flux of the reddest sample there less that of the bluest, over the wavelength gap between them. 3.1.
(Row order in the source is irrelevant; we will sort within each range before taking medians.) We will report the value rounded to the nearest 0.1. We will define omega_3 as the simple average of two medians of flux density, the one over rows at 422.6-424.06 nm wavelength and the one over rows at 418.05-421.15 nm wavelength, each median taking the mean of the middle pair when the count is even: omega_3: 16.3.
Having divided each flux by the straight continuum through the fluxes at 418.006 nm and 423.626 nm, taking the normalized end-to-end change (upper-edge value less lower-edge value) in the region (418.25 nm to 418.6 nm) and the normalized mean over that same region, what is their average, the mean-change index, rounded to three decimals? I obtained 0.495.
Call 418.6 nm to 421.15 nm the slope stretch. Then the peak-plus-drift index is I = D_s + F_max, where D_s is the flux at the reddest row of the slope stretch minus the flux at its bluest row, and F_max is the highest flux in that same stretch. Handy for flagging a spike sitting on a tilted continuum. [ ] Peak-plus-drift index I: 18.0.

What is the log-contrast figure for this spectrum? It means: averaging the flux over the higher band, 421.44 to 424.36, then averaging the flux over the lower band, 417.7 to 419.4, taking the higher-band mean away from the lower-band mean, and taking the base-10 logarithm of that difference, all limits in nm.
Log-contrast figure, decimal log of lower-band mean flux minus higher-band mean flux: -0.46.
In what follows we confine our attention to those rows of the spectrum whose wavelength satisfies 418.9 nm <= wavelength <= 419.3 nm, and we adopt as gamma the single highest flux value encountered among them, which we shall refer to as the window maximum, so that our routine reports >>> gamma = 16.54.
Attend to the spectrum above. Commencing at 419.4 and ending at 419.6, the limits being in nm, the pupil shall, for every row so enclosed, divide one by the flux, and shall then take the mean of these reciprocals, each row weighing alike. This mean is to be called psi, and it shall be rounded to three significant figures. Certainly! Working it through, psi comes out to 0.0585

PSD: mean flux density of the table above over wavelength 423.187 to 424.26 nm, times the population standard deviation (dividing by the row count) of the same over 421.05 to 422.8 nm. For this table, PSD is 11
